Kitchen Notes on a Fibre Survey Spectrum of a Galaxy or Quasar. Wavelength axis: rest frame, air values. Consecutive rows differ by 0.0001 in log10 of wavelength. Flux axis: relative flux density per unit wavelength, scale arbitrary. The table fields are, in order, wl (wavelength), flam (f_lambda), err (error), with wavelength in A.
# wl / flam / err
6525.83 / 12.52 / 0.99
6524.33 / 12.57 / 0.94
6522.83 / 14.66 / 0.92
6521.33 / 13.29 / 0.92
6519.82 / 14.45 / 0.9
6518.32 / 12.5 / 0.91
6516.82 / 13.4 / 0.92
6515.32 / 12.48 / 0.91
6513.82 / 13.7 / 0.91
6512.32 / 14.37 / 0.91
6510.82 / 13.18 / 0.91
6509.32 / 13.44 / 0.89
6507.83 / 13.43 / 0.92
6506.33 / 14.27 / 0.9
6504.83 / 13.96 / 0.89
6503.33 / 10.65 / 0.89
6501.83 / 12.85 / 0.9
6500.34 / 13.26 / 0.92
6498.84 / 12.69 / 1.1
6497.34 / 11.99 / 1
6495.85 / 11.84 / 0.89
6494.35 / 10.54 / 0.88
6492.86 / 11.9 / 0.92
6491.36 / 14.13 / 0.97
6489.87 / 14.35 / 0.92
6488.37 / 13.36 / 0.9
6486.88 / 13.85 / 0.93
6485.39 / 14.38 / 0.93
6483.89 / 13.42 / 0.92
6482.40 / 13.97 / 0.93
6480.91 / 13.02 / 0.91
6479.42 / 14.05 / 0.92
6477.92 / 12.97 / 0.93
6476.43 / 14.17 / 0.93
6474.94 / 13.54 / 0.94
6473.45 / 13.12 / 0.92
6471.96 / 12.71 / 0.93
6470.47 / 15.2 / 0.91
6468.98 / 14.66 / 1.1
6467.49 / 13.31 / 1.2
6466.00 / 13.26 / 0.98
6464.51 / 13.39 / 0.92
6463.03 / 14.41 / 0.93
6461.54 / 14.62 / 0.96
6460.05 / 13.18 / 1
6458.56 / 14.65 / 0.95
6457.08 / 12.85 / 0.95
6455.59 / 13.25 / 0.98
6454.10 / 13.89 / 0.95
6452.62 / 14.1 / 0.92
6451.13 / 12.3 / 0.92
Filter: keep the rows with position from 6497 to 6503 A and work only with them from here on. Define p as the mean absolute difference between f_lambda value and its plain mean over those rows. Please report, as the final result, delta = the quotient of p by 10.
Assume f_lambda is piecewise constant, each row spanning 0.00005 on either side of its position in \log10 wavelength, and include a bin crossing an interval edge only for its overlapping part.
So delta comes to 0.036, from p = 0.36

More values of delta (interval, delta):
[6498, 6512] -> 0.068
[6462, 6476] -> 0.068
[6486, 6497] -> 0.122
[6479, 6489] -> 0.039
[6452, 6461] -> 0.056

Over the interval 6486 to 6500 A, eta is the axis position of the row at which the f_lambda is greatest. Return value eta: 6489.87 A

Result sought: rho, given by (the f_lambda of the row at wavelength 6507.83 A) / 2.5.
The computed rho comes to 5.37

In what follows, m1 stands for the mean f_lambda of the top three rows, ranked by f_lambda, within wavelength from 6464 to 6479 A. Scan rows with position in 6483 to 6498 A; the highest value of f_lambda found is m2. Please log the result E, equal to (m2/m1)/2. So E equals 0.490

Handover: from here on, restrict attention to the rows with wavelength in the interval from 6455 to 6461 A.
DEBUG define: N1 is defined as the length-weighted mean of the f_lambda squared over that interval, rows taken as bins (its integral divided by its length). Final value 183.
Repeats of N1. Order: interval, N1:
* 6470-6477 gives 188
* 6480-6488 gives 189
